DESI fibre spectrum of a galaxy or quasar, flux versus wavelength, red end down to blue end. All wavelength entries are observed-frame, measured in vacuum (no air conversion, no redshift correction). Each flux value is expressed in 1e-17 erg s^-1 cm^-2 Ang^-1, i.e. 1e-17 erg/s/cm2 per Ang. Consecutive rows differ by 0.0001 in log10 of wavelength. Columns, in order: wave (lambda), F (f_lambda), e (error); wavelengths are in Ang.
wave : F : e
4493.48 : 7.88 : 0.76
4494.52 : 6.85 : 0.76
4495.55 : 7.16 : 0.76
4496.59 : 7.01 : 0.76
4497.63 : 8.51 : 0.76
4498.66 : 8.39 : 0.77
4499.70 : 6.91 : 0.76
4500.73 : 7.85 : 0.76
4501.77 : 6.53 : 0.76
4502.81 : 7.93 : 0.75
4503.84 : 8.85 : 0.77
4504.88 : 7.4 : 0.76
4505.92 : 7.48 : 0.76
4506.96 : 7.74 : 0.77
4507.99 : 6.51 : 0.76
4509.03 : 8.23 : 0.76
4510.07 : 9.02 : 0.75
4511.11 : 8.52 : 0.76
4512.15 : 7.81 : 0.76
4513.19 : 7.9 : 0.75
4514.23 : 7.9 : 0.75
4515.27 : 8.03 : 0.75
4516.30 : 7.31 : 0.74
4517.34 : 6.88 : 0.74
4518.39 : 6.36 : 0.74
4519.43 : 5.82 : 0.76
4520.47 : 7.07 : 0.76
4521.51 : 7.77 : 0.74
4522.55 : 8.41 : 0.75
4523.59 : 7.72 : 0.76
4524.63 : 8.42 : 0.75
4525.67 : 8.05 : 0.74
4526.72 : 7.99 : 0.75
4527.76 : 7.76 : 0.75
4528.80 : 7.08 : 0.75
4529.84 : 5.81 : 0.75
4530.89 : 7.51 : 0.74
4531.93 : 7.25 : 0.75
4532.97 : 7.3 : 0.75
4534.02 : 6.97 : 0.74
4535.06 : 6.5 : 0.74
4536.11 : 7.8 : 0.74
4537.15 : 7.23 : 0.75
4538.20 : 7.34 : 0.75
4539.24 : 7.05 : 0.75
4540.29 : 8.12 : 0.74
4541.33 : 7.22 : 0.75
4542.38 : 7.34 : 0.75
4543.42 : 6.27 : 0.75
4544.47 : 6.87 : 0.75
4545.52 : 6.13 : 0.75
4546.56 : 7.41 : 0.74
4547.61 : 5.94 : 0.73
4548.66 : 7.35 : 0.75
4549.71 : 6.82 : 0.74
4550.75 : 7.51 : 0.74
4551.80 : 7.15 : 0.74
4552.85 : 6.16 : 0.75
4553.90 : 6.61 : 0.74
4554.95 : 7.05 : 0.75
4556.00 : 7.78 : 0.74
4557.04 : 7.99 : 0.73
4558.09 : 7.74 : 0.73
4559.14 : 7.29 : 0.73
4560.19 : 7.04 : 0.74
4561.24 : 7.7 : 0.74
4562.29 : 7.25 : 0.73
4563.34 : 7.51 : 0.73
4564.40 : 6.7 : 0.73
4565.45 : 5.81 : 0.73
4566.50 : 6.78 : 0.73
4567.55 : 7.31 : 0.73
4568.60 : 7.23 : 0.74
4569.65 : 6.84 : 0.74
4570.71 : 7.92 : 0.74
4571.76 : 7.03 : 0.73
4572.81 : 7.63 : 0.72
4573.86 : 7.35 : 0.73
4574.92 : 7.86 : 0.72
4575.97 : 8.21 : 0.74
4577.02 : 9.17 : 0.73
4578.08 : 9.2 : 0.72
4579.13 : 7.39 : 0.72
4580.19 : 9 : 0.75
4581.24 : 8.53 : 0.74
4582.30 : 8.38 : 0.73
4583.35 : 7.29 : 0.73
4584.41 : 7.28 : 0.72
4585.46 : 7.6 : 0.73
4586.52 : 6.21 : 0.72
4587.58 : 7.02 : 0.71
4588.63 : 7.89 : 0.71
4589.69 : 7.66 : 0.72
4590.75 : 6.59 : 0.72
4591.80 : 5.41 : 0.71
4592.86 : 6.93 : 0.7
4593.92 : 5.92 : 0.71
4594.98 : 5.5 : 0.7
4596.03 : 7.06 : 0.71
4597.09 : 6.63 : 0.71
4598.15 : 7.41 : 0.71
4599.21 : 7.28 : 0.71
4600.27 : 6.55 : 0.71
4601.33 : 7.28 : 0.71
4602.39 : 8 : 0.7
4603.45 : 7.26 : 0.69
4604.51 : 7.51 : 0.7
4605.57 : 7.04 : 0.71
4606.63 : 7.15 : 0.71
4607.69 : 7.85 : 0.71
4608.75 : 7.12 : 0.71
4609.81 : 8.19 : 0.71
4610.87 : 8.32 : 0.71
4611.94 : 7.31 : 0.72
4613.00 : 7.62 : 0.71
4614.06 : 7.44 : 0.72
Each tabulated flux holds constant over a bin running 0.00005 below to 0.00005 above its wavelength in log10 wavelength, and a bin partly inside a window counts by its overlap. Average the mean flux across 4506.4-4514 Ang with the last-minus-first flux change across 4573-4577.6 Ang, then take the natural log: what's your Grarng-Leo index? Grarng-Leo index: 1.59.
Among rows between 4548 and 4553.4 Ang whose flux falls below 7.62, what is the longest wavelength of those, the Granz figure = 4552.85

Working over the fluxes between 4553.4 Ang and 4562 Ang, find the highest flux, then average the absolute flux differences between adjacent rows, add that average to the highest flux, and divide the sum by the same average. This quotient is 19.7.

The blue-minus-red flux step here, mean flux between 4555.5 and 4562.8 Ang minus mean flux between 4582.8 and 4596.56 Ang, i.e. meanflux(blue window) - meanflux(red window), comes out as 0.7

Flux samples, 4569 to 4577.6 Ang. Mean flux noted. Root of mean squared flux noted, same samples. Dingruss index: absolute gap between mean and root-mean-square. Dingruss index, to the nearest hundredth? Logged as 0.03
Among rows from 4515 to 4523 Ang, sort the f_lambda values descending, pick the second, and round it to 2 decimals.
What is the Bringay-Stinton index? 8.03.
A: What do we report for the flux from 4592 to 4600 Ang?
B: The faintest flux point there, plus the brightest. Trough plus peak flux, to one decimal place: 12.9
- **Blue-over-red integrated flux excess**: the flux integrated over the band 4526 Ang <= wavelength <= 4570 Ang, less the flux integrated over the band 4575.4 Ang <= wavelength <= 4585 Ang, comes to 234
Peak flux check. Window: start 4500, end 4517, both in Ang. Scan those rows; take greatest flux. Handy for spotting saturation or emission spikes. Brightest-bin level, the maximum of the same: 9.02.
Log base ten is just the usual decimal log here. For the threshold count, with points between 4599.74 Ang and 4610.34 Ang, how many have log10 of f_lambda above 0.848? 8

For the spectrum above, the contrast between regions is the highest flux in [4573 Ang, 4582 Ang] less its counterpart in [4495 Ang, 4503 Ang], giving 0.69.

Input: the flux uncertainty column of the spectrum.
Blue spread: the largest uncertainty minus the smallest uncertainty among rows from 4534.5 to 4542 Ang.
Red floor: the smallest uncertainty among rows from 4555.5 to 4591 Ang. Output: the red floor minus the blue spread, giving 0.700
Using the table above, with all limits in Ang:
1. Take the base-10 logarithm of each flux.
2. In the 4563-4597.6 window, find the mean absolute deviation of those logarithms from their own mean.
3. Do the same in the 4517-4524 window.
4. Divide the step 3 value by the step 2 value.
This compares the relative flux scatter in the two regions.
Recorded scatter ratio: 1.0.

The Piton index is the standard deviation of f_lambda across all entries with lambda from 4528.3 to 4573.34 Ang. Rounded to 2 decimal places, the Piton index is 0.57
